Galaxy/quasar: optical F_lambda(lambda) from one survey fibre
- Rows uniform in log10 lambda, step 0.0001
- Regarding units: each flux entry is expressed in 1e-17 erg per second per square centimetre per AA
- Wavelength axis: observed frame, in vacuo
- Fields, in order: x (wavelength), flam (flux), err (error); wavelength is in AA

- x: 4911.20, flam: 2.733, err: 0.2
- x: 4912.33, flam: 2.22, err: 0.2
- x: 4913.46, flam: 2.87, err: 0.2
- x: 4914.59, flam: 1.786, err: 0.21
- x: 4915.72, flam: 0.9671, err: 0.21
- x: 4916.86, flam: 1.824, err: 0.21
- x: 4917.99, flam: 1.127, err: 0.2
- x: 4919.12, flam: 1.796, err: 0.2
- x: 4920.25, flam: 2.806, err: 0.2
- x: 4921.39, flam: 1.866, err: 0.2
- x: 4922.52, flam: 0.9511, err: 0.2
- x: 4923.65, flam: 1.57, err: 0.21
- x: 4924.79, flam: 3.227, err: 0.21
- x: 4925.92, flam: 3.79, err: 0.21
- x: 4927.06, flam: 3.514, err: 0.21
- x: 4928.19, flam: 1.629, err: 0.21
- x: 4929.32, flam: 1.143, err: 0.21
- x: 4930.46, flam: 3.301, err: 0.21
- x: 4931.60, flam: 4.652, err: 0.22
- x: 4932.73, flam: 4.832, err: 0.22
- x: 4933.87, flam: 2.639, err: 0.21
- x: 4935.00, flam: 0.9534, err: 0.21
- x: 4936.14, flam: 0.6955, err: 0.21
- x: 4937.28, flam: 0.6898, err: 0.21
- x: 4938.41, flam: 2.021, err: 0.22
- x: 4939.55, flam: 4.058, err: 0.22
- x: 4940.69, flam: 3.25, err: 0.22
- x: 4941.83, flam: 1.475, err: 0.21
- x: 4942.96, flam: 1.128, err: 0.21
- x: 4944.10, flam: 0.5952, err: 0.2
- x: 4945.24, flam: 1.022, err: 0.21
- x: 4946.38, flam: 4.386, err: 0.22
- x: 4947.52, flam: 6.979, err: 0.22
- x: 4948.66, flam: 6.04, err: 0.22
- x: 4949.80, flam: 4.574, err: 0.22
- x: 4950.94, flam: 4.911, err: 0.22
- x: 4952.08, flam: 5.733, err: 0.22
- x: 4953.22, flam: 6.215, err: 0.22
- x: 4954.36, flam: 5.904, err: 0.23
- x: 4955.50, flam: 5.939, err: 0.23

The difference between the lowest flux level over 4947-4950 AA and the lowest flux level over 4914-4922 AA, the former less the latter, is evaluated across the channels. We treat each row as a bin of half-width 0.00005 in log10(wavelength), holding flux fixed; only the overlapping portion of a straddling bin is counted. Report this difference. 3.6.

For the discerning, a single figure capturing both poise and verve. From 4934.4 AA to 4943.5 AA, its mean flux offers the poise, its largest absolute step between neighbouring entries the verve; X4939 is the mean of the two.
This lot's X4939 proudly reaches 1.91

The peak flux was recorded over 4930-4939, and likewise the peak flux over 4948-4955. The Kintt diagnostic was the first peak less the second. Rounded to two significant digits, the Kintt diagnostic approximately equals -1.4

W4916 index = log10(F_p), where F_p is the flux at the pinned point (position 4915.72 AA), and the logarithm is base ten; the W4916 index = -0.01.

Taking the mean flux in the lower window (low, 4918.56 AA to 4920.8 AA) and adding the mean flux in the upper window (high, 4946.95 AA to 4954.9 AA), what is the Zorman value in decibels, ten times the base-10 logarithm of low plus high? 9.1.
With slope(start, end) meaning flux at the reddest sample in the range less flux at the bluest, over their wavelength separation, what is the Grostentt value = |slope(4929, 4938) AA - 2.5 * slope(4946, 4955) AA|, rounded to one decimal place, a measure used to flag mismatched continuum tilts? 0.5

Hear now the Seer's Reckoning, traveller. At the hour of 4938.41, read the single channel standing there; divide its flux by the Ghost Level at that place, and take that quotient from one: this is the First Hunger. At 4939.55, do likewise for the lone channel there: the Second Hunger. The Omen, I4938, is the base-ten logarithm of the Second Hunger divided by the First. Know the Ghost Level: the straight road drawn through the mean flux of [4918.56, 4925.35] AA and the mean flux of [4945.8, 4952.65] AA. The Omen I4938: -1.1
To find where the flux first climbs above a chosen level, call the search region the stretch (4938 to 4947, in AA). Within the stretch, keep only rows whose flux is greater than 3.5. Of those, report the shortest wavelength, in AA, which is 4939.55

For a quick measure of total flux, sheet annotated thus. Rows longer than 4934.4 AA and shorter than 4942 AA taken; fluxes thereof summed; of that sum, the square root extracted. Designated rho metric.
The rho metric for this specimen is 3.6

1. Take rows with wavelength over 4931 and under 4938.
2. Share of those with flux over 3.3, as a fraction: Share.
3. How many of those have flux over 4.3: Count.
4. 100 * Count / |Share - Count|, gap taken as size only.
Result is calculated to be 120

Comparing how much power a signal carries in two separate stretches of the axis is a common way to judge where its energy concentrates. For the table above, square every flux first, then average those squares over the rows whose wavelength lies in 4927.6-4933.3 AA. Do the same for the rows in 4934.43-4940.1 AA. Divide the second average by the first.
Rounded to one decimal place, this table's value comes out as 0.4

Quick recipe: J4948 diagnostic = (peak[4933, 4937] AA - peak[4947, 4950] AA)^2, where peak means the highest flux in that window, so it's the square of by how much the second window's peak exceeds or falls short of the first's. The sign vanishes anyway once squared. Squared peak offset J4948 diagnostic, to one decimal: 18.8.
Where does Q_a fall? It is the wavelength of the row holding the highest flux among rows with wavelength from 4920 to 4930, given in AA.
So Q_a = 4925.92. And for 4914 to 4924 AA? 4920.25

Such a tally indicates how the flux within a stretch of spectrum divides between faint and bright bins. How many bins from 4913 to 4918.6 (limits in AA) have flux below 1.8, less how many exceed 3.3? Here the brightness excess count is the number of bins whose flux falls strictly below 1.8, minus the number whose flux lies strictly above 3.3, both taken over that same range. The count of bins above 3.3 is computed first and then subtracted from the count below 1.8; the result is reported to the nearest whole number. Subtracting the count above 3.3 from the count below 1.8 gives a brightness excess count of 3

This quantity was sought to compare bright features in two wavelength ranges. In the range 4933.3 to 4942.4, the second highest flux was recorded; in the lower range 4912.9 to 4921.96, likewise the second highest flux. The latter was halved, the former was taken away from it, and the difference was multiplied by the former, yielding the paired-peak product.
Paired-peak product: -6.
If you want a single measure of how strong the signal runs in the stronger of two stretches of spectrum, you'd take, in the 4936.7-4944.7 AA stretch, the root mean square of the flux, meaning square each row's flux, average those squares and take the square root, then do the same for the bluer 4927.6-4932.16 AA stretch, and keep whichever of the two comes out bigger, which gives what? 3.02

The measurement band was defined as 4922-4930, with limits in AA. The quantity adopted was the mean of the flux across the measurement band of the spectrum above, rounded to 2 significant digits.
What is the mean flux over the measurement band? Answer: 2.3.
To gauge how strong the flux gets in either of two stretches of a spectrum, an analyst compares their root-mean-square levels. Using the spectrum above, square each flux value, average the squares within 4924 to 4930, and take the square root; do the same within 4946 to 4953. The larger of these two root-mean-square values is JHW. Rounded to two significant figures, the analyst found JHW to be 5.5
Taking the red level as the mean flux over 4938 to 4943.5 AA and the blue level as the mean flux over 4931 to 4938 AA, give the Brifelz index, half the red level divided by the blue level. 0.5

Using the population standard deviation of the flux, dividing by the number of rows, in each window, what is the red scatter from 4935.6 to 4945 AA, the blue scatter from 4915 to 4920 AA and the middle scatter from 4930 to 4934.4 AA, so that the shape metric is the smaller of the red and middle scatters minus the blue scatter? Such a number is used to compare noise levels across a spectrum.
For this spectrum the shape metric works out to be 0.53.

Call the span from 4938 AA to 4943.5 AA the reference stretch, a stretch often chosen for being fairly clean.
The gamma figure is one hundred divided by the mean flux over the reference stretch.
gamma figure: 42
